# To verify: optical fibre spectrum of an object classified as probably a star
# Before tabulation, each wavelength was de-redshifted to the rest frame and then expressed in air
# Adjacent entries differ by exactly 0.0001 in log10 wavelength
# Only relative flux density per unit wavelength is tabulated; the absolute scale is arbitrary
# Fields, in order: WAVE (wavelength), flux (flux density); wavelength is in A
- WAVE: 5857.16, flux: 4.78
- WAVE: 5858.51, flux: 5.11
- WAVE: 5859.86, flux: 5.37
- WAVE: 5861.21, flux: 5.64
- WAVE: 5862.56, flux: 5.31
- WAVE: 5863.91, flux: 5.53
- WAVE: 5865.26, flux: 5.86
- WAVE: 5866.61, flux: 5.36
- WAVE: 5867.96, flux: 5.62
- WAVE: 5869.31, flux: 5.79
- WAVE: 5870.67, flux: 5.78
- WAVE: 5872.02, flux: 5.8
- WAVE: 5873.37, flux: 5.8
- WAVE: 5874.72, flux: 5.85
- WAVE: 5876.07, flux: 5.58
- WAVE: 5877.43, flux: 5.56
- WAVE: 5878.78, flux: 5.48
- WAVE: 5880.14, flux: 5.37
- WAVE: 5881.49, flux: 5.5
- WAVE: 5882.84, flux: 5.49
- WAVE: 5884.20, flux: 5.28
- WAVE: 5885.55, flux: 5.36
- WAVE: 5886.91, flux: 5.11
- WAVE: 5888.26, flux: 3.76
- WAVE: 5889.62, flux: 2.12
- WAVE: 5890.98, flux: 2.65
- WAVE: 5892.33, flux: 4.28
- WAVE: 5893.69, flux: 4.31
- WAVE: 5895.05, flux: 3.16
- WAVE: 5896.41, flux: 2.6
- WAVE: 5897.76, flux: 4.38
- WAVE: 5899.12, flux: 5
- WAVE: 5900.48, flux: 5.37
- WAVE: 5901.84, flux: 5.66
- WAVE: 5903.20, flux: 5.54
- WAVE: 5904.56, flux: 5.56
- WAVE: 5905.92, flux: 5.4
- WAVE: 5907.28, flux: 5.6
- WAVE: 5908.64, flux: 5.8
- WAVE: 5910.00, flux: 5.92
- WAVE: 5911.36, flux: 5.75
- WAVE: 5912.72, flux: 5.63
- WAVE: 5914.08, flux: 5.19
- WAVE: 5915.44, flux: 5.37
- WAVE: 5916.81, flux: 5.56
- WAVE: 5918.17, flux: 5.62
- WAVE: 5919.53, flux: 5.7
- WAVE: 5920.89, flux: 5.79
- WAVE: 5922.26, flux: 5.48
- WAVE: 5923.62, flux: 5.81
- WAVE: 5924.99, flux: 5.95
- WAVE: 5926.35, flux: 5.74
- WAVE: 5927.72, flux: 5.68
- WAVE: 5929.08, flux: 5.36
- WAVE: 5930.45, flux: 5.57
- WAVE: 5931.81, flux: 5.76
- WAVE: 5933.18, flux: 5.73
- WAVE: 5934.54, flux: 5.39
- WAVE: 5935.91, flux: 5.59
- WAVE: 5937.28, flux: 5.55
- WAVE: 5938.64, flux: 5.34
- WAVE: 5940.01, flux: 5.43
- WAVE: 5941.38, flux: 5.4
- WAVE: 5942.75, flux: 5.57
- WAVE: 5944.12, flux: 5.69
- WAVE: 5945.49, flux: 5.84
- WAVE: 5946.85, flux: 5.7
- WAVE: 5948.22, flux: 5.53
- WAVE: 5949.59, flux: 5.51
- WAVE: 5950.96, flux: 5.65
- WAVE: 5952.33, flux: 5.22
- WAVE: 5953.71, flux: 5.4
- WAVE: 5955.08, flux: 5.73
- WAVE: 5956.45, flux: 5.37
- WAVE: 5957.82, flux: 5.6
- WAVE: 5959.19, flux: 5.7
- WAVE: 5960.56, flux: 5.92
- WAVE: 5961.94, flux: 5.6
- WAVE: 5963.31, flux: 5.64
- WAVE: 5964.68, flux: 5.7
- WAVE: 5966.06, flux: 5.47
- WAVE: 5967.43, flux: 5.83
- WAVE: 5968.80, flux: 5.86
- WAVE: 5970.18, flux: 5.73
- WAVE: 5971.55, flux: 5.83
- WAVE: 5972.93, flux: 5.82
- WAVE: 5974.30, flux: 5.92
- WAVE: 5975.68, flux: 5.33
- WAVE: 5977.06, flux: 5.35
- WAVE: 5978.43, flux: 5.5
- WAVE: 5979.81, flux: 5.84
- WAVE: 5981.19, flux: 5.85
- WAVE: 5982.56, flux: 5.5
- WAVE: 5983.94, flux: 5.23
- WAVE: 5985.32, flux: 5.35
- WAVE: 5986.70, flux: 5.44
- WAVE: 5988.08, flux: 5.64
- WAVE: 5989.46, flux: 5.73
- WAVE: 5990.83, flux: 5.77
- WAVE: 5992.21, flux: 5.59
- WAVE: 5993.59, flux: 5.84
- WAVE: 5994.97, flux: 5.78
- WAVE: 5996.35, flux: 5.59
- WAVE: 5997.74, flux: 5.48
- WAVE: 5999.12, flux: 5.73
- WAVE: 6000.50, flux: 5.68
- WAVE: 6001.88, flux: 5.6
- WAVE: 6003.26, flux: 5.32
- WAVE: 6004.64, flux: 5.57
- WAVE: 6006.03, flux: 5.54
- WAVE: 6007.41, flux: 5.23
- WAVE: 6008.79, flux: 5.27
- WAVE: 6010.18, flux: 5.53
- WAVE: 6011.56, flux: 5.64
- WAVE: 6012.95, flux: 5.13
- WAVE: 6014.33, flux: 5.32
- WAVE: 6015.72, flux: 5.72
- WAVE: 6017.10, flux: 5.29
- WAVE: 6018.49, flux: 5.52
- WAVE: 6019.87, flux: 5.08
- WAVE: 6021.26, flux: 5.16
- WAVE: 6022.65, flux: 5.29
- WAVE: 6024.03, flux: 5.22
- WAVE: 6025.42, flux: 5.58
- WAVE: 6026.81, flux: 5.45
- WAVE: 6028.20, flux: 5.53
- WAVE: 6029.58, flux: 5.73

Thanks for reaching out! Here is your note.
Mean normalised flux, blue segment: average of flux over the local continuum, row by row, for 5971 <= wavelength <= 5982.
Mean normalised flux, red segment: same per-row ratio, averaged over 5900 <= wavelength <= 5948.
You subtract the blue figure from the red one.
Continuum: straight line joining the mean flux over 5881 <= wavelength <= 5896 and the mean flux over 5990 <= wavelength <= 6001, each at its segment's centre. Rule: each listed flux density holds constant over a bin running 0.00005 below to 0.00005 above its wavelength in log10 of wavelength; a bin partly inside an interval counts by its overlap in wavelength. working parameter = 0.14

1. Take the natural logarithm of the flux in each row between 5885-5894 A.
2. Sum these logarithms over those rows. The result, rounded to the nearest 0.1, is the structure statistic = 9.3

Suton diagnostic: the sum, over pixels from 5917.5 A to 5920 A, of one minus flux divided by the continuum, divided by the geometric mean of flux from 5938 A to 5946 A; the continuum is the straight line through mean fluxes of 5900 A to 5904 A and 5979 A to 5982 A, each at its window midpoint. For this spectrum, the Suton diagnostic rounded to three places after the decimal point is -0.004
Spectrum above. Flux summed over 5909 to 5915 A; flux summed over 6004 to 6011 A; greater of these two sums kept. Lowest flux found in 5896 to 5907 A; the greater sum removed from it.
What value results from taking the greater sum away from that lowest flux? -25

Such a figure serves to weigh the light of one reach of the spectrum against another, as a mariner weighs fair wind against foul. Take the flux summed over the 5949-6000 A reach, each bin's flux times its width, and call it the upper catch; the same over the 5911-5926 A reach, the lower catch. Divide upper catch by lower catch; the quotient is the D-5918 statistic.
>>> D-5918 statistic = 3.4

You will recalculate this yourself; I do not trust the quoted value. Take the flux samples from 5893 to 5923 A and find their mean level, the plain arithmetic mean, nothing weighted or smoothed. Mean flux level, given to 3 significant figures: 5.20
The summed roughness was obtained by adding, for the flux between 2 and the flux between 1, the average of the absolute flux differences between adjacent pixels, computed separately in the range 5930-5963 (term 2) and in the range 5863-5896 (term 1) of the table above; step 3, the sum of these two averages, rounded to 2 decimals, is 0.57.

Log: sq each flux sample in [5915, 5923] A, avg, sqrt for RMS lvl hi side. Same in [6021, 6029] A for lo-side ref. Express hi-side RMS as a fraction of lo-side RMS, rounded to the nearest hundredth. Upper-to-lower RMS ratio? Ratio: 1.04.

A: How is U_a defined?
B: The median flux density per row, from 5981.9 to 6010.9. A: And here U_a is 5.57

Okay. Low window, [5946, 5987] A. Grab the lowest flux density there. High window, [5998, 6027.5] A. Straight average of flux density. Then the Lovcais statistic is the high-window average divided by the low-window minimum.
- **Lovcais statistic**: 1.0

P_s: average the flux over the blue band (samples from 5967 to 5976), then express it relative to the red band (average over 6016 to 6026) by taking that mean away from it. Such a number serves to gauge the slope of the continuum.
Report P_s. 0.45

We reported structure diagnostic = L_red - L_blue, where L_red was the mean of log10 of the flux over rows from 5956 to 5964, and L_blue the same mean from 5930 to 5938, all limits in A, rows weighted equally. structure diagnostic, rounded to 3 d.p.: 0.003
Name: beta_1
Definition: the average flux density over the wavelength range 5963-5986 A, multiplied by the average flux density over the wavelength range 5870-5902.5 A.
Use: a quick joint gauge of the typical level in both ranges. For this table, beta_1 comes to 27.0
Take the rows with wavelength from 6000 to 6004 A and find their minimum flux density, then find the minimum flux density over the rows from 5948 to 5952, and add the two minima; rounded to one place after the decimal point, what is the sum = 10.8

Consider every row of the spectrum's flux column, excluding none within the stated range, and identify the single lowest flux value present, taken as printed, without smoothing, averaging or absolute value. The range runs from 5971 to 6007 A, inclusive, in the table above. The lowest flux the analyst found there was 5.23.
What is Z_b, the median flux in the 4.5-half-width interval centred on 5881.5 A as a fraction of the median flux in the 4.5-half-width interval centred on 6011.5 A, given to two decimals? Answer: 1.03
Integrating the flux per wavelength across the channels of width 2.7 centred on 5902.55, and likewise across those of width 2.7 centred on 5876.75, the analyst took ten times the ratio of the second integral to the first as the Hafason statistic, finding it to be 9.9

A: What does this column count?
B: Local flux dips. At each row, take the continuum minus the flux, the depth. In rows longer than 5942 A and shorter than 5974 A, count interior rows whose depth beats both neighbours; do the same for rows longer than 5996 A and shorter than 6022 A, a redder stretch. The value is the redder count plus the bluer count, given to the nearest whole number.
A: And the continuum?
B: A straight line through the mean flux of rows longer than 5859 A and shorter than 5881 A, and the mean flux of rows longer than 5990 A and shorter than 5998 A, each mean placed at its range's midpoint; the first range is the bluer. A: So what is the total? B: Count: 12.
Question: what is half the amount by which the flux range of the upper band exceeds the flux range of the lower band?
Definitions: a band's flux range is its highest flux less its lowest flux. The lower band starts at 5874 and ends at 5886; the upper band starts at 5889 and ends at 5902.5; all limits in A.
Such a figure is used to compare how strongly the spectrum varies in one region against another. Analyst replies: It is 1.5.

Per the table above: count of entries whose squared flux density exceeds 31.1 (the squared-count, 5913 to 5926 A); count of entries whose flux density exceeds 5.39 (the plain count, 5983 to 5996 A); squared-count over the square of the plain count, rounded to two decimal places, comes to 0.10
